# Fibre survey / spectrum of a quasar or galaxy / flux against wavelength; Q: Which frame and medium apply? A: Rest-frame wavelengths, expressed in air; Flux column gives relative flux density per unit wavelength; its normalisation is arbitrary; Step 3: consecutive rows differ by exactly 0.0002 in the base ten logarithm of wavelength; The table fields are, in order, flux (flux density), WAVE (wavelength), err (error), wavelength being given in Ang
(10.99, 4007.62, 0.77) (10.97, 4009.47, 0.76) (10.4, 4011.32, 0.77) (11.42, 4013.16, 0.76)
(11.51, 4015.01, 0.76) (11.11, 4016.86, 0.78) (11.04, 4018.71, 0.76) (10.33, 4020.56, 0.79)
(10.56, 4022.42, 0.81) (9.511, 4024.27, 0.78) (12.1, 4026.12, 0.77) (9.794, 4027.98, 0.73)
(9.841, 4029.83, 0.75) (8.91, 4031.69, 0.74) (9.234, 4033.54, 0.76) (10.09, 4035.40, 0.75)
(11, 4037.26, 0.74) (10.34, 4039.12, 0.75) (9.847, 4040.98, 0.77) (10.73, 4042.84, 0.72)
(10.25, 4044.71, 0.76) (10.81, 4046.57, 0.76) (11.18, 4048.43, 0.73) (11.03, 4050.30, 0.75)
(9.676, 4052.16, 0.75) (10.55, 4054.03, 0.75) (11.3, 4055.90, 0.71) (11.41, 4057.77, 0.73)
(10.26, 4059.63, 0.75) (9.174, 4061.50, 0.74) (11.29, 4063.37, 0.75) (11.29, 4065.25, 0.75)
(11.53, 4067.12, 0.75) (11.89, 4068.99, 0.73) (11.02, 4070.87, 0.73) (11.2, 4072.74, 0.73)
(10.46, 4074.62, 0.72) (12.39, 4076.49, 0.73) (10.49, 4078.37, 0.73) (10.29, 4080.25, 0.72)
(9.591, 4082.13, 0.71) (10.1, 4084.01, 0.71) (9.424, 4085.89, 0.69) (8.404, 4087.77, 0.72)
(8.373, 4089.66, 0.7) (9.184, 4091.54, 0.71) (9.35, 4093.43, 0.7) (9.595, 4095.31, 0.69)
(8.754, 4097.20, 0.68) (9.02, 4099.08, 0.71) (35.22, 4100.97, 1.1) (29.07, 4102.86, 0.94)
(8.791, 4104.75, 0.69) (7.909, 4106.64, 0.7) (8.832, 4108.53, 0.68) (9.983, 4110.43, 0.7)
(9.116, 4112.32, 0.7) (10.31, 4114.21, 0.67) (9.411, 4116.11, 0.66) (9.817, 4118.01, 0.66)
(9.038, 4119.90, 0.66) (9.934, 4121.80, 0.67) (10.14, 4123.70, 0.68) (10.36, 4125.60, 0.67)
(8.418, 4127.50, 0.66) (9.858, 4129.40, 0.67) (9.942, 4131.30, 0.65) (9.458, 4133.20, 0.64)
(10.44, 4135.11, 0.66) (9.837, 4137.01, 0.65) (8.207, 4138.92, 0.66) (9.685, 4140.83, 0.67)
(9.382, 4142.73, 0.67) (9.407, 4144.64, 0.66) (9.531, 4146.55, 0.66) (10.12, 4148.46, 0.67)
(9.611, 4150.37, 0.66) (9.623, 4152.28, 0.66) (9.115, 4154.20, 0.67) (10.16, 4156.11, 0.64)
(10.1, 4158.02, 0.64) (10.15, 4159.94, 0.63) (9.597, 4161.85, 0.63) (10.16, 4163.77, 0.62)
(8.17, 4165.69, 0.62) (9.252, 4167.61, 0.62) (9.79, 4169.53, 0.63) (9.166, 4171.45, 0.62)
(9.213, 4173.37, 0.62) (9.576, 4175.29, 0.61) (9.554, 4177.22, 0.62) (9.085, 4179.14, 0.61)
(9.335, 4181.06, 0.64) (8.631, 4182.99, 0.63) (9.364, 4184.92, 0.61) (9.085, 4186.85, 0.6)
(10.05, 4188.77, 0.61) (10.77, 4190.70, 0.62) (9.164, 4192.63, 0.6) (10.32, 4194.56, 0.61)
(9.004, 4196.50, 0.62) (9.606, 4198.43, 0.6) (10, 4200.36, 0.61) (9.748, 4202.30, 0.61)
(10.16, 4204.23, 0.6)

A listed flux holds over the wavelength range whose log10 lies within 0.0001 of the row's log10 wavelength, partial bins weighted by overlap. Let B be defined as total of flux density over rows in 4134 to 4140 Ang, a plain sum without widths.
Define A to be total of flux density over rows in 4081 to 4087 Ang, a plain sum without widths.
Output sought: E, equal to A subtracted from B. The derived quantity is -1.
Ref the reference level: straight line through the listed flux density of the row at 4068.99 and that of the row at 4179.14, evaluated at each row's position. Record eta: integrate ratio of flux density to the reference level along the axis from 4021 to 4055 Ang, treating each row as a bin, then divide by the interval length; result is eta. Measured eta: 0.81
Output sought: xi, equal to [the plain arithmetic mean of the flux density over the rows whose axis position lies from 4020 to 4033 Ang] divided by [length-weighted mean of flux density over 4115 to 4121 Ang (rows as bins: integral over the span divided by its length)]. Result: 1.07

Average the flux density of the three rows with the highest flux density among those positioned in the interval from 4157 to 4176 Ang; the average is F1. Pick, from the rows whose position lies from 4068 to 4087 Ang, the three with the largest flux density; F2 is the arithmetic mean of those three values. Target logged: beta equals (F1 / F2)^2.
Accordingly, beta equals 0.73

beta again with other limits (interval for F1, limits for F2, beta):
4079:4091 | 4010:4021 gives 0.78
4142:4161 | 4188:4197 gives 0.95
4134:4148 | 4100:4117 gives 0.16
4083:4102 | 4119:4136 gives 3.15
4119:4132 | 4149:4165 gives 1.00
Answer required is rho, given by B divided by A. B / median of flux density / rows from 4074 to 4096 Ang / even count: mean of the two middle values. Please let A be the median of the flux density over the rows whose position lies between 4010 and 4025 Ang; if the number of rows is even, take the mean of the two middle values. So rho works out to 0.89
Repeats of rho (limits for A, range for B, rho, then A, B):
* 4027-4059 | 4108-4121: 0.91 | 10.3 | 9.4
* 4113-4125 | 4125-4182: 0.97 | 9.9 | 9.6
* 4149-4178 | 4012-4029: 1.15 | 9.6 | 11.0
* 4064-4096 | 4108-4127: 0.96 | 10.3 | 9.9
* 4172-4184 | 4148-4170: 1.05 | 9.3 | 9.7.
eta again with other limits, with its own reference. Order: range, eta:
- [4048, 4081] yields 0.91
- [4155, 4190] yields 1.02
